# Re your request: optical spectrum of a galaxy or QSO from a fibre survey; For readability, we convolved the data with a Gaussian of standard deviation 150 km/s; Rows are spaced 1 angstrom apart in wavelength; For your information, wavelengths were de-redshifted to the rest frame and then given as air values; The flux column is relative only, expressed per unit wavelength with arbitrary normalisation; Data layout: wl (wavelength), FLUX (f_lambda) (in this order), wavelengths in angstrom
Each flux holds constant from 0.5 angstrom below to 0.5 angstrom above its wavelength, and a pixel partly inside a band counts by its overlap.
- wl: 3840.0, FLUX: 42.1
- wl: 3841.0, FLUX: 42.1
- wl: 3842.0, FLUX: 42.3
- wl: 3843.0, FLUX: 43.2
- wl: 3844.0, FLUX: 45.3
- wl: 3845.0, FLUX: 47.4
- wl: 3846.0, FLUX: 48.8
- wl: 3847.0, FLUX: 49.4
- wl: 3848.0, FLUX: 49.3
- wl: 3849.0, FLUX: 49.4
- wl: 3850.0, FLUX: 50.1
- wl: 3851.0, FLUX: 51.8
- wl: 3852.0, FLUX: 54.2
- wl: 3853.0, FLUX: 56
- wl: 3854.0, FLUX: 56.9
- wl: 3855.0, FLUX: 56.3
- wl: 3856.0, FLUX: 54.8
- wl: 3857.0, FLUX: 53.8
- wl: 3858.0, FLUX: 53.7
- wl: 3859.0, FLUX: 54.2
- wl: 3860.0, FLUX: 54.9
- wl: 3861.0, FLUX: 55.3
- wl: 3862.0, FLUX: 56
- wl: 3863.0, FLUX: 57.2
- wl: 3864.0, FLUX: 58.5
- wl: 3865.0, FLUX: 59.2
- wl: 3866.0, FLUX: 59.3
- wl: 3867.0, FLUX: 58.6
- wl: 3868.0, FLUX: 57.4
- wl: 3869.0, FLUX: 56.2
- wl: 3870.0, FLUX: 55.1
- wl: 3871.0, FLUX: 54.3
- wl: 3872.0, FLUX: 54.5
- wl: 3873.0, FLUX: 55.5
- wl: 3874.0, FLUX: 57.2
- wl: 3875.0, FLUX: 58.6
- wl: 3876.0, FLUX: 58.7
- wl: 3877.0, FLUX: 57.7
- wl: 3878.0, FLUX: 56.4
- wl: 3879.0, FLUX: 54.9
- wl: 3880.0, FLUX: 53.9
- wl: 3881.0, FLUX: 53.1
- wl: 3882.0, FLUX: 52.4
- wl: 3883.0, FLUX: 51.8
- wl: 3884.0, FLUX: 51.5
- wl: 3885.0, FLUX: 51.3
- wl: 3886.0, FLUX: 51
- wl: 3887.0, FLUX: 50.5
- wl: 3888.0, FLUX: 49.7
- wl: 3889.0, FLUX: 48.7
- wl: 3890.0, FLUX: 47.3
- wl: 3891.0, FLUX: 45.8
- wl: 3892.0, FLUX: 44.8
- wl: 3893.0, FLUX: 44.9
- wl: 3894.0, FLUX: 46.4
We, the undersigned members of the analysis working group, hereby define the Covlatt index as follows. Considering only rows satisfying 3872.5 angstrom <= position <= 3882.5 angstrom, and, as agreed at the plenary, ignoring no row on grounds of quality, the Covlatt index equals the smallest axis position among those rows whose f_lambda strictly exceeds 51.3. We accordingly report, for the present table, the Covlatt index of 3873.0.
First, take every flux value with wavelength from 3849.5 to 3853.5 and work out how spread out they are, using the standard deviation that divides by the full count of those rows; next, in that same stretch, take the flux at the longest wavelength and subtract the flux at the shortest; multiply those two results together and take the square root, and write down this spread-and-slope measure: 3.6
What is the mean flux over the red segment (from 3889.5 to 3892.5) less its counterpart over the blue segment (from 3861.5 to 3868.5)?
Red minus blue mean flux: -12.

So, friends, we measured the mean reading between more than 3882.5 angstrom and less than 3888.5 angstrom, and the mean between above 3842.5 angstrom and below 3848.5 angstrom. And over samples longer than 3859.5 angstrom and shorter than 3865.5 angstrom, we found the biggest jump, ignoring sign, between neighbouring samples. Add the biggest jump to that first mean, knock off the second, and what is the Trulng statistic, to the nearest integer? 5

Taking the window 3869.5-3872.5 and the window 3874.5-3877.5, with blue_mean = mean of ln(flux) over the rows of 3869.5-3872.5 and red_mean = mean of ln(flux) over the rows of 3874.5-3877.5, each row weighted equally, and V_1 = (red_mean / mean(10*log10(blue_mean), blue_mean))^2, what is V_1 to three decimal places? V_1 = 0.658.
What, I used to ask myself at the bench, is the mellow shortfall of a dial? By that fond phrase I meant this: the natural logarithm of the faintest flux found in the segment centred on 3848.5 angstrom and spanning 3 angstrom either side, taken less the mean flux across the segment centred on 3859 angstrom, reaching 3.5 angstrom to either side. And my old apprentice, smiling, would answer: -51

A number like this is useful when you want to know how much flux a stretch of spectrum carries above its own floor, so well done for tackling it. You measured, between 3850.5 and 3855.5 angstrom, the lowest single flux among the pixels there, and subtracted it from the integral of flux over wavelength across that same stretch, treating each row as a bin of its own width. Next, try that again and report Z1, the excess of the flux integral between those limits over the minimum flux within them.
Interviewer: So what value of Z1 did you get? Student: 223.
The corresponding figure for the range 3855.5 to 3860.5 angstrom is 218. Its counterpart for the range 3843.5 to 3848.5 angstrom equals 195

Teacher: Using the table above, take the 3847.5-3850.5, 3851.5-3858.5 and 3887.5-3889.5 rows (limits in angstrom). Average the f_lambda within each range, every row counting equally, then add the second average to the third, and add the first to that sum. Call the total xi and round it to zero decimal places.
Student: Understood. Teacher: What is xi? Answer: 154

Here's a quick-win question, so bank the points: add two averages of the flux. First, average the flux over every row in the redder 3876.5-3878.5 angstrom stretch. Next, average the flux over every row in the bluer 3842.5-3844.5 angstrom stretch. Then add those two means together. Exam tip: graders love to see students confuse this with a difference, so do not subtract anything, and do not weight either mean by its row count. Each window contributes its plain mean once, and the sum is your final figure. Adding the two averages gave 101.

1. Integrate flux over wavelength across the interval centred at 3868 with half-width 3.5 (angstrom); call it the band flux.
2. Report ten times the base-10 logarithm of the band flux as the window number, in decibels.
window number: 26.02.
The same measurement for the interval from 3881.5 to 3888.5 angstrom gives 25.54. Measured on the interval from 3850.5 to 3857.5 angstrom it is 25.84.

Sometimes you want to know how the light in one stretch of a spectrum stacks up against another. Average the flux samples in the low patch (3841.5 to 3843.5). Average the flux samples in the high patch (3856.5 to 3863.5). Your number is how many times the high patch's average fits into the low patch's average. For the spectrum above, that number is 0.78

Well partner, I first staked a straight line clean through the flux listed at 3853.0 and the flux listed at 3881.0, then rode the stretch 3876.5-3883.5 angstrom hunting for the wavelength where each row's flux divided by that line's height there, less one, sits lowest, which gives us 3883.0 angstrom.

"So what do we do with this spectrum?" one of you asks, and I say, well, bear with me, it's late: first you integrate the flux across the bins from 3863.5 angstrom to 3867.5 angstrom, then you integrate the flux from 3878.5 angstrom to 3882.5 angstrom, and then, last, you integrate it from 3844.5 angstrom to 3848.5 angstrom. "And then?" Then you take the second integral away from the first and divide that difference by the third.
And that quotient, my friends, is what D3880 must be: 0.109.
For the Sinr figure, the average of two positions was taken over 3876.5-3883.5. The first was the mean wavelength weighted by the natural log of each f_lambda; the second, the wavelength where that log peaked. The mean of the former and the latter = 3878.5 angstrom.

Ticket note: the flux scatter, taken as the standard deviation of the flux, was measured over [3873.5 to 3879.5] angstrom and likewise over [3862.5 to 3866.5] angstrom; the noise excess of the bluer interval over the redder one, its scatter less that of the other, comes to -0.5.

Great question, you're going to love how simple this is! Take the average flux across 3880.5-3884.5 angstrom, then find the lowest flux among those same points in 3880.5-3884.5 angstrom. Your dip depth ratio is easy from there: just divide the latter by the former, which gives 0.9866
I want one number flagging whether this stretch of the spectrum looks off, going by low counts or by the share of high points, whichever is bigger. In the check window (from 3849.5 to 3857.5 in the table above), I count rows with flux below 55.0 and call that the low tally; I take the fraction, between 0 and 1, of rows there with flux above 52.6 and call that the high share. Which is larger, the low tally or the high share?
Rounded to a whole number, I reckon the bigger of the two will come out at 5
